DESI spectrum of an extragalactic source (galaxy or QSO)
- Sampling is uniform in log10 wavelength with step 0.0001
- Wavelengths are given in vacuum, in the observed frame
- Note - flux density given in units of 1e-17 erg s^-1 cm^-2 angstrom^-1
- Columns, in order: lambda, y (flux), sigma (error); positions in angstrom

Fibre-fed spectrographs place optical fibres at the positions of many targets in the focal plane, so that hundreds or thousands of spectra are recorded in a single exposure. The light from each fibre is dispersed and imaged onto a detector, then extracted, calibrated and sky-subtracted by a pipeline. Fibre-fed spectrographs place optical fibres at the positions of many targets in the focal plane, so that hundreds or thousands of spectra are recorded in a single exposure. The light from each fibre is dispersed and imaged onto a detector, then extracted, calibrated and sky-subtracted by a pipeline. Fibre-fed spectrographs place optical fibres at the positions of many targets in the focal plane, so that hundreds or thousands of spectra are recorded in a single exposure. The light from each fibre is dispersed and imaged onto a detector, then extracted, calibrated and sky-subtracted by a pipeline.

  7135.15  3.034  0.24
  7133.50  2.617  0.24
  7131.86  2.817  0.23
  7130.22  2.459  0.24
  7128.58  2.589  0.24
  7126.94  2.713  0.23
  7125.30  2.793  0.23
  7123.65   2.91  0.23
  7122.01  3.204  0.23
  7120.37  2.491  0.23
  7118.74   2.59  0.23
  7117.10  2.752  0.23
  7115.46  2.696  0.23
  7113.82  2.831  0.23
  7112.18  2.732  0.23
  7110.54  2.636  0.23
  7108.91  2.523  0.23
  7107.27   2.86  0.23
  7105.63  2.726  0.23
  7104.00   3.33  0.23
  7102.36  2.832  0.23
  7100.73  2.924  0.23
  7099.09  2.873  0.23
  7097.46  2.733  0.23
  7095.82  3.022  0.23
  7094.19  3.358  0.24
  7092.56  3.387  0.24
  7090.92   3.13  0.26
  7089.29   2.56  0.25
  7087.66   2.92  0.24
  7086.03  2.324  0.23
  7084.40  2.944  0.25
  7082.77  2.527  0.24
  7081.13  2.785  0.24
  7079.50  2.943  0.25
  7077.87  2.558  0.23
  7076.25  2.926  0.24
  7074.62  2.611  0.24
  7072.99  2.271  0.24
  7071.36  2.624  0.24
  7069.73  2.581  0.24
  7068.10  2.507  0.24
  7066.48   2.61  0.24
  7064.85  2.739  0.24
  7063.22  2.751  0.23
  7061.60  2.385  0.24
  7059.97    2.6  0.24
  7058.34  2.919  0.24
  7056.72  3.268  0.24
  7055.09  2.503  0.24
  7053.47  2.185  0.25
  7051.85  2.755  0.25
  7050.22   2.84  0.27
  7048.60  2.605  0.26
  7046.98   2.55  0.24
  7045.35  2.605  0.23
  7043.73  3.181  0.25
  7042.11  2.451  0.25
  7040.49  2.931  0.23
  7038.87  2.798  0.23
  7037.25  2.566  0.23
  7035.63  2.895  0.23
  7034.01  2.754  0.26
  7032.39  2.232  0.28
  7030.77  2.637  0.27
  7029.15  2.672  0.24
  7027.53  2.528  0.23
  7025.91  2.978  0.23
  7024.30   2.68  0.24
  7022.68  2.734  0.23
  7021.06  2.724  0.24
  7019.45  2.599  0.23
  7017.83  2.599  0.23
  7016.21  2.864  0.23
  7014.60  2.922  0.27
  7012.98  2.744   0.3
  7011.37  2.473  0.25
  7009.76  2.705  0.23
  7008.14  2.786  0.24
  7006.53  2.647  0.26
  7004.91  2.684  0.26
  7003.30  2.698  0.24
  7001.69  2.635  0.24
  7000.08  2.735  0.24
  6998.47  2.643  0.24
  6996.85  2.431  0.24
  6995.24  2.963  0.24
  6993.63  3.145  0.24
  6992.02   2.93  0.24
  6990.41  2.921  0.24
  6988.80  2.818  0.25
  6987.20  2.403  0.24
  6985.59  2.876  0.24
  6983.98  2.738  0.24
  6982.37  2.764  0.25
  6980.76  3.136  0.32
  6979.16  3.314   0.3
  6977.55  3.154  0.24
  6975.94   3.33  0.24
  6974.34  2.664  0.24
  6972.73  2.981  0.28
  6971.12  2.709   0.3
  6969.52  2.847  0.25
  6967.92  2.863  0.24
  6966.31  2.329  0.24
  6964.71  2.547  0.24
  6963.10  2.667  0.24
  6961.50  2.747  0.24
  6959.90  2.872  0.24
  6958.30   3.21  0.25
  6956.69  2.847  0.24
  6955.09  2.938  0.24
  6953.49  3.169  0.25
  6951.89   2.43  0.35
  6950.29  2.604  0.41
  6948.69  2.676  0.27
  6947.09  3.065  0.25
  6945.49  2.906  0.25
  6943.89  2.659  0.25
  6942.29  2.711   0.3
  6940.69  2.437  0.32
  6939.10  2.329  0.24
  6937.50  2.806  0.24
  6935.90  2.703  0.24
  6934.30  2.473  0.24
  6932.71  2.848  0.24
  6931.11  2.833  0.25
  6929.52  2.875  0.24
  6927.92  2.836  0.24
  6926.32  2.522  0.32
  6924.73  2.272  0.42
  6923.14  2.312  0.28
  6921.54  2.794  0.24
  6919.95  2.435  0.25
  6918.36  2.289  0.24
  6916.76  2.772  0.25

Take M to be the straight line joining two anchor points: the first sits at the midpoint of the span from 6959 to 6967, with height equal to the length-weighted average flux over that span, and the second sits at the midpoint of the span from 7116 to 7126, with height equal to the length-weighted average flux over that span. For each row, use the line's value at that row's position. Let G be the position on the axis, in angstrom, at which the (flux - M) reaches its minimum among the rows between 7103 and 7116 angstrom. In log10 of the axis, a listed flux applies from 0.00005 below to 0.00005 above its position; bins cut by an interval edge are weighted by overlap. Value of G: 7108.91 angstrom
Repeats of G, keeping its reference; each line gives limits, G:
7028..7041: 7032.39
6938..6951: 6939.10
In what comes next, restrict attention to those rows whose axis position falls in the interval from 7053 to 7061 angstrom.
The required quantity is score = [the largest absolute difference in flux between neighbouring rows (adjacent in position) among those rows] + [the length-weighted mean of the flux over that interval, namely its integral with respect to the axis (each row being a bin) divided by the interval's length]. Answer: 3.47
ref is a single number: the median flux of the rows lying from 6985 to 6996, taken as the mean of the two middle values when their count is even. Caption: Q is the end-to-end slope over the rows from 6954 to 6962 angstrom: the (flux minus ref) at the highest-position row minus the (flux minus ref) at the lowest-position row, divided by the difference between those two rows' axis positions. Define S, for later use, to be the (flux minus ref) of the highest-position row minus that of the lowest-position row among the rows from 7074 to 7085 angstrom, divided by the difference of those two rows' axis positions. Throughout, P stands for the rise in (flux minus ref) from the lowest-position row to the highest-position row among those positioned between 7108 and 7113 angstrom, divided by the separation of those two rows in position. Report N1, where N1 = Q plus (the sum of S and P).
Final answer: 0.07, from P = 0.06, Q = -0.03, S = 0.03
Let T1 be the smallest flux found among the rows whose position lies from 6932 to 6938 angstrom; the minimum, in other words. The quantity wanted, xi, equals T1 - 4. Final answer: -1.53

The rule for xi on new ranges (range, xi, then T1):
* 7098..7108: -1.27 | 2.726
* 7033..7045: -1.55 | 2.451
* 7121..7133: -1.54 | 2.459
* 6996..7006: -1.57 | 2.431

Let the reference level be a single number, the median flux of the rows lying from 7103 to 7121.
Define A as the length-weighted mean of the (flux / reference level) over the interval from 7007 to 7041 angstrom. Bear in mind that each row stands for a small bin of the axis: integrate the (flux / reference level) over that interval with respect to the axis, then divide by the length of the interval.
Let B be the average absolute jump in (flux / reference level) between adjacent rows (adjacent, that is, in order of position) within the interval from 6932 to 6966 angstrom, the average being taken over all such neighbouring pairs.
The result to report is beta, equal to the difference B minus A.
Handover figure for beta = -0.905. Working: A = 0.99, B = 0.087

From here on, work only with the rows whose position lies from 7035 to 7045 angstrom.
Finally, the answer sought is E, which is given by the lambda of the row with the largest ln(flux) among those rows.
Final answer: 7043.73 angstrom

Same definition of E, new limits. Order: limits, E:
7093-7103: 7094.19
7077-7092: 7090.92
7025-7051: 7043.73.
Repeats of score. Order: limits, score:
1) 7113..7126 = 3.50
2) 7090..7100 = 3.41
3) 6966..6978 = 3.54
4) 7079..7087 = 3.32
